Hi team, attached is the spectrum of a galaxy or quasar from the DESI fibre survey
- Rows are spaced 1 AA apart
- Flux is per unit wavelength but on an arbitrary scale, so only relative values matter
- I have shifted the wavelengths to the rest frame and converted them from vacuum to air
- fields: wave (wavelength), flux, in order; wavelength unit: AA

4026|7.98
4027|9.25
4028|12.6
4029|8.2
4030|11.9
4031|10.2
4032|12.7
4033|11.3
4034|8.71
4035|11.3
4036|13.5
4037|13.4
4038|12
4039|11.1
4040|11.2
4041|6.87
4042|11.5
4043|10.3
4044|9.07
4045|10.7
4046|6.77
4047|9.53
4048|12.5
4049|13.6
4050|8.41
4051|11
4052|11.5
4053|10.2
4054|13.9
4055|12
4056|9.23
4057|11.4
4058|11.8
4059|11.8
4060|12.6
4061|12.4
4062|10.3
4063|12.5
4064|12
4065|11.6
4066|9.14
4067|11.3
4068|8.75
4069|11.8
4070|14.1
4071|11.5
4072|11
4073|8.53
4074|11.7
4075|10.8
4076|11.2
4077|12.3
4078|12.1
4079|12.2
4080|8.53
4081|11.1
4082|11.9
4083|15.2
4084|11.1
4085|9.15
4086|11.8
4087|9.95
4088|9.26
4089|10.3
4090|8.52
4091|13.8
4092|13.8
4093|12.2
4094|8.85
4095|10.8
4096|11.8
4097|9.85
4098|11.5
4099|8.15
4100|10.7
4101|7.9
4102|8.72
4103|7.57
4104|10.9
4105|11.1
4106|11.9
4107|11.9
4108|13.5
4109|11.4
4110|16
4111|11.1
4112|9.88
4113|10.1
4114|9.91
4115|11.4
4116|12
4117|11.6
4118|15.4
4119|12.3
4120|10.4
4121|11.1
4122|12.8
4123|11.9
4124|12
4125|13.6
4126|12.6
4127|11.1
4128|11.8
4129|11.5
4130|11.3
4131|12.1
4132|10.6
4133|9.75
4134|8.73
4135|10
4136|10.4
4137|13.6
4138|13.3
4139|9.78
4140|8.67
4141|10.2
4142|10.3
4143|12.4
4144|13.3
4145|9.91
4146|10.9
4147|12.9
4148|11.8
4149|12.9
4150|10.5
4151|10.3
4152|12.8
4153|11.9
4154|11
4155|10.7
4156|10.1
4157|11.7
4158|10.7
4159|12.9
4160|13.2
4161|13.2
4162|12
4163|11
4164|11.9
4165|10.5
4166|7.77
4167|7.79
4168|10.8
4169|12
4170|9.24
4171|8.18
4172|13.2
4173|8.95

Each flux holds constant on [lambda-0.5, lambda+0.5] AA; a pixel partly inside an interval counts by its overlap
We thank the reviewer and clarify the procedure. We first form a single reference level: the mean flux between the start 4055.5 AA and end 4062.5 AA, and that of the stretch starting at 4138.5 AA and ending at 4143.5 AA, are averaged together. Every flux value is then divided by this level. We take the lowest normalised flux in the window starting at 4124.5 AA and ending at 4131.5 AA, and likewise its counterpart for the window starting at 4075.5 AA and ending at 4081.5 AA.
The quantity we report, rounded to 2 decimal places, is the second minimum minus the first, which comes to -0.24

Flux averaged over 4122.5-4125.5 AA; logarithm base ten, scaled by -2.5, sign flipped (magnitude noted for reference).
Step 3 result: 2.74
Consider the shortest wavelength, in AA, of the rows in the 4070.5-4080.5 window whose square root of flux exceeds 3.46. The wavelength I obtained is 4077 AA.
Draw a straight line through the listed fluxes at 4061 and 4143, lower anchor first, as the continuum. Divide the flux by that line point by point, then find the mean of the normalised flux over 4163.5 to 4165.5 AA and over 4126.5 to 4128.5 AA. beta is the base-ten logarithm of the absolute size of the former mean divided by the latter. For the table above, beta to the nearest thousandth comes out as -0.010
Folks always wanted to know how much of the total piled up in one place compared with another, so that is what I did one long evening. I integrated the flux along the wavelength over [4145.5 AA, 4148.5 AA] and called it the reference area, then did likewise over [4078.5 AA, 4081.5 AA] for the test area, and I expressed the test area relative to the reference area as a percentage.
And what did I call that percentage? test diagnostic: 89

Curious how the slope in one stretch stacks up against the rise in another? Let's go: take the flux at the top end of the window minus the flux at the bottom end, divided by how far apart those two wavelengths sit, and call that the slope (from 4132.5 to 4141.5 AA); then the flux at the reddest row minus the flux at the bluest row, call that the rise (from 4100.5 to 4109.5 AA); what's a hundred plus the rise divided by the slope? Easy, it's 162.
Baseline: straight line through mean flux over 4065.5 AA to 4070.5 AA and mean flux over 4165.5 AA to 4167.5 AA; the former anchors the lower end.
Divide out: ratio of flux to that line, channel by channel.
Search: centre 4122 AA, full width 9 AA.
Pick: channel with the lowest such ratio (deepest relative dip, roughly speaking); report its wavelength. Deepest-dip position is 4120 AA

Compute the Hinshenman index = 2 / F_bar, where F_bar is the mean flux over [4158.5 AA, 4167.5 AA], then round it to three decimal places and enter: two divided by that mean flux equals 0.180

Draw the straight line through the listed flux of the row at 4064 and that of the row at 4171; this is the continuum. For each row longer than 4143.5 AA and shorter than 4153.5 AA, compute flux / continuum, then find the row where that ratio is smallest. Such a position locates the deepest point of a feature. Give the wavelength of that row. 4145 AA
